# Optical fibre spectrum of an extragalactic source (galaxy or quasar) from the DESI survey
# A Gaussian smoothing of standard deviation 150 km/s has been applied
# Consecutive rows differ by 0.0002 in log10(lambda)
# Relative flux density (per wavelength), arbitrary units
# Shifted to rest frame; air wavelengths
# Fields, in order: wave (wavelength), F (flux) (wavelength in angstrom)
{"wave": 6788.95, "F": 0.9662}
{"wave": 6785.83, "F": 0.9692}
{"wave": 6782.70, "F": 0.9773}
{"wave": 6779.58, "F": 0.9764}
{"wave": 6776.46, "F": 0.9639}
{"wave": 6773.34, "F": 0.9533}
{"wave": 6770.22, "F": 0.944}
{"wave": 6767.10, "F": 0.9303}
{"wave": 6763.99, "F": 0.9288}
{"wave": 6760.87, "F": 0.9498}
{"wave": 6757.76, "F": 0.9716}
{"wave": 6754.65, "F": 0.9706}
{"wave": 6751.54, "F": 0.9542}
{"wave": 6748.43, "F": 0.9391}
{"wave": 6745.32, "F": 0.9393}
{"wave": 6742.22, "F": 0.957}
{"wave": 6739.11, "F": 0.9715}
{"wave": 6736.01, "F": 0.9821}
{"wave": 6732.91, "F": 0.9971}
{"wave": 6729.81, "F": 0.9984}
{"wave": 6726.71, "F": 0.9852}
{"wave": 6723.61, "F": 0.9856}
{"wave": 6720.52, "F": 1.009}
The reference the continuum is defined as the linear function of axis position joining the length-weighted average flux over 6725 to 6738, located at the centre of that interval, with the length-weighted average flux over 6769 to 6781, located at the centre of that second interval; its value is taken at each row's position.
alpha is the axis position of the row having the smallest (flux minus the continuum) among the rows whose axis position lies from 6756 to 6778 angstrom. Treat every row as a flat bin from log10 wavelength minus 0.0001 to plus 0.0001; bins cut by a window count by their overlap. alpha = 6763.99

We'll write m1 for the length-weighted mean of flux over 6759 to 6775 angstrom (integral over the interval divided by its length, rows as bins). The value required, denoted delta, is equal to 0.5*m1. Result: 0.471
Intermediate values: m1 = 0.942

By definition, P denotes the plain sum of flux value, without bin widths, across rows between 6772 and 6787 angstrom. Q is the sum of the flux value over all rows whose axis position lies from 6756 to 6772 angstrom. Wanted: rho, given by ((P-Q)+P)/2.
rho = 2.48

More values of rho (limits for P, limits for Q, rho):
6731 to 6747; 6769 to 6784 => 2.44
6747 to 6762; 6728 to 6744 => 2.33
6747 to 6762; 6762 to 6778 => 2.43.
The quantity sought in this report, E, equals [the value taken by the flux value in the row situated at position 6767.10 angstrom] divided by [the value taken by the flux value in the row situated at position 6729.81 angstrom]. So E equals 0.93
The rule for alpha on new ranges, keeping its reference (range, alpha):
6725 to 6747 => 6745.32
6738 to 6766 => 6745.32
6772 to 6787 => 6773.34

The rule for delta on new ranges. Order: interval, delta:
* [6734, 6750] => 0.479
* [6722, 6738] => 0.495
